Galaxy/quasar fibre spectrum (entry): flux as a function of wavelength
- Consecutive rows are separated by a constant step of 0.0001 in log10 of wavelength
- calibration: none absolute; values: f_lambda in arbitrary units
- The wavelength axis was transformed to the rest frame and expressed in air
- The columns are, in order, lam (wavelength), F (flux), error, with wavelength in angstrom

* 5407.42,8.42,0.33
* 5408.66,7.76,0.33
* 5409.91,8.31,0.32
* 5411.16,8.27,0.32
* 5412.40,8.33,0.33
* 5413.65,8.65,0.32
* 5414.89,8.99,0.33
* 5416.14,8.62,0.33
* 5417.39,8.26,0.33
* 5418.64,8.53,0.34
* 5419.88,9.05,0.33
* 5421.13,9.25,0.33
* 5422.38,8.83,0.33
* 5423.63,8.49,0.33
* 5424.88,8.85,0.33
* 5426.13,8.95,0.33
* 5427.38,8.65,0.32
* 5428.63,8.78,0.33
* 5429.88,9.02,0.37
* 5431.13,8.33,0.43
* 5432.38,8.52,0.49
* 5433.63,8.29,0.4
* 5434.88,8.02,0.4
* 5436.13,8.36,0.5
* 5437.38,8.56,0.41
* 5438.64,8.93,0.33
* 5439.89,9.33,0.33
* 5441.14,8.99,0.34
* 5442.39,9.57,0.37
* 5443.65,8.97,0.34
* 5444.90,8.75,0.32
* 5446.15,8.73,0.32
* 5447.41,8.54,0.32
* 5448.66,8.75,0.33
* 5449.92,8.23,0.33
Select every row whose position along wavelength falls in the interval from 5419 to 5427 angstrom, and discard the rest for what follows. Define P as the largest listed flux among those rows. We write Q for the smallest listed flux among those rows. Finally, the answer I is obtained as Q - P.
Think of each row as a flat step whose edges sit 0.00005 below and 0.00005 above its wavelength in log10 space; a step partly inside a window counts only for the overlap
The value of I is -0.76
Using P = 9.25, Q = 8.49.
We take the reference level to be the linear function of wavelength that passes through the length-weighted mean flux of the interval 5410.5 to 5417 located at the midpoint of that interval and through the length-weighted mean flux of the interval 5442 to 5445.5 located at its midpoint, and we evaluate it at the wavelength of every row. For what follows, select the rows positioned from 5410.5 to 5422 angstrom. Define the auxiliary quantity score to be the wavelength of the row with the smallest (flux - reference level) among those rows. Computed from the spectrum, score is 5417.39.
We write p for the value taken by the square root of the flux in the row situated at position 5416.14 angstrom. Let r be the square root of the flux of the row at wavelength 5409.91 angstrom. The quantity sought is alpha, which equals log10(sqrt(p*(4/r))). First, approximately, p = 2.94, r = 2.88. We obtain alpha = 0.305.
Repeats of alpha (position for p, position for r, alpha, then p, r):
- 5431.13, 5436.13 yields 0.301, 2.89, 2.89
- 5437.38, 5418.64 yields 0.301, 2.93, 2.92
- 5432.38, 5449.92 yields 0.305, 2.92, 2.87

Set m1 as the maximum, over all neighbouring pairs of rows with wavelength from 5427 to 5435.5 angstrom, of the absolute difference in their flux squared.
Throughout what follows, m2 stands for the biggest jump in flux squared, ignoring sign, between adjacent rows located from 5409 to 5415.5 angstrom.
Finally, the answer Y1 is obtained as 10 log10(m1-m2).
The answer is 8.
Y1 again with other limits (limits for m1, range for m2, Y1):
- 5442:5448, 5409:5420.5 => 3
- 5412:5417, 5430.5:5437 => 0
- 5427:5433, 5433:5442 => 7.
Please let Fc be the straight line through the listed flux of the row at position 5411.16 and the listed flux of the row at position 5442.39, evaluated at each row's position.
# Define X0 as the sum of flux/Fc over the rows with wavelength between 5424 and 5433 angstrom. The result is 6.8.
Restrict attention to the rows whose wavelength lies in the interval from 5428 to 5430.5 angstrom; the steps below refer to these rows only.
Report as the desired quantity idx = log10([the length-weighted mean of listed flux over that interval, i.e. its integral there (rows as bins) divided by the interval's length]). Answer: 0.949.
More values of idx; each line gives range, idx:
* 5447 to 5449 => 0.938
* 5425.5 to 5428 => 0.944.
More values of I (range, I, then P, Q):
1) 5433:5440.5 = -1.31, 9.33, 8.02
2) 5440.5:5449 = -1.03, 9.57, 8.54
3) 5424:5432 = -0.69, 9.02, 8.33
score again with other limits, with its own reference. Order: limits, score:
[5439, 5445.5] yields 5444.90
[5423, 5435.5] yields 5434.88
